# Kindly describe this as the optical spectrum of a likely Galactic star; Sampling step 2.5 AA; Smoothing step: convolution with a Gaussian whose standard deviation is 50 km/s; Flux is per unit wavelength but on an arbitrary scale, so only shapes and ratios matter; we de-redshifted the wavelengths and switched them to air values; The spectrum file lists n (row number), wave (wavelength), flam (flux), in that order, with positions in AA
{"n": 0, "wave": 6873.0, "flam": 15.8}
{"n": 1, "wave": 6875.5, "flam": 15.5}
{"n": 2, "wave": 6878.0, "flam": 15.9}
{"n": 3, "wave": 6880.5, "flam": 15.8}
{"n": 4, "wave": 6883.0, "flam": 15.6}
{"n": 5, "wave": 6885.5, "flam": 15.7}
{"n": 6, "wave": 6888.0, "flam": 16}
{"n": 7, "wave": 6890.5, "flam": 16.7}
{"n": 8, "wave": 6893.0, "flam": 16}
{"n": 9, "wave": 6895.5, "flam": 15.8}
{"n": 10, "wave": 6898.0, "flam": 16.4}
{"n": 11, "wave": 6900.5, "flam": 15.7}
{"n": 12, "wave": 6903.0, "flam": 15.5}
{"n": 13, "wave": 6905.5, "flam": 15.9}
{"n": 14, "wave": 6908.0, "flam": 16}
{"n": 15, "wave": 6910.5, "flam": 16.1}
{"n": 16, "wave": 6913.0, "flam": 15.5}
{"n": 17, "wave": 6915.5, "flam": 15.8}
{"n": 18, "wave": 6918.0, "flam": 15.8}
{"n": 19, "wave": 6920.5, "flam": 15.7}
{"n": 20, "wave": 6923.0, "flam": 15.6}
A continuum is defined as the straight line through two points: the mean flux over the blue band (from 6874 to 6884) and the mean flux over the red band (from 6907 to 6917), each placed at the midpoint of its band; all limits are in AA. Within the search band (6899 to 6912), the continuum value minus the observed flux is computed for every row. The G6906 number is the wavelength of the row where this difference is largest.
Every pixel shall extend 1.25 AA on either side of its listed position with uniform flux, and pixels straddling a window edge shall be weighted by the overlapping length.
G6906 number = 6903.0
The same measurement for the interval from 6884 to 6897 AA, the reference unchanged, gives 6885.5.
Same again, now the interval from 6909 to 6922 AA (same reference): 6913.0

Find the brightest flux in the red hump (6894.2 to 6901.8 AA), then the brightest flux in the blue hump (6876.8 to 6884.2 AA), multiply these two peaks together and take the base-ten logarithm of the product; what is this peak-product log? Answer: 2.42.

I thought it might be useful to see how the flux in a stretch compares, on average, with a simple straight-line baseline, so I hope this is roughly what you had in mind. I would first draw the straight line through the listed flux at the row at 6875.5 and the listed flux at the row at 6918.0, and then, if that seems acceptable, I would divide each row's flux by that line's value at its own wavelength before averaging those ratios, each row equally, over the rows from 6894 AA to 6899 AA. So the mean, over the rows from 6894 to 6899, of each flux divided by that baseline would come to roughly 1.03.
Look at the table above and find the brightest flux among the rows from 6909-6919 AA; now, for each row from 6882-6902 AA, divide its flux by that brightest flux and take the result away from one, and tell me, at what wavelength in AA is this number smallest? 6890.5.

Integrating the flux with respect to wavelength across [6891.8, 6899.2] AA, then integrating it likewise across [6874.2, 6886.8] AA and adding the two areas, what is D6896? 317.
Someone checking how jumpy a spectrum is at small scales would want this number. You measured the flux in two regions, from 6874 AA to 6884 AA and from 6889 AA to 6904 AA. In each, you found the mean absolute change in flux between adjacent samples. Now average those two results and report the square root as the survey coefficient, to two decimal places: 0.60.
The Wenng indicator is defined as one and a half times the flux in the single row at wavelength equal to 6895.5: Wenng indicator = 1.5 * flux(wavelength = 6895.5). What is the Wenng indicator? 23.7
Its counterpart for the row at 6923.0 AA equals 23.4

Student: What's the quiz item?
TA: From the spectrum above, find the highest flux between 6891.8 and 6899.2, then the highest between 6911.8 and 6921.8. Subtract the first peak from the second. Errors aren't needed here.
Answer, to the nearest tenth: -0.6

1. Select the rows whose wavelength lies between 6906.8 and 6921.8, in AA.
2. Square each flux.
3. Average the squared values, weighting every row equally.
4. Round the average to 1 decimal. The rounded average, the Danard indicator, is 250.2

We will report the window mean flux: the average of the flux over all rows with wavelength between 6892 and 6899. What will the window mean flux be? 16.1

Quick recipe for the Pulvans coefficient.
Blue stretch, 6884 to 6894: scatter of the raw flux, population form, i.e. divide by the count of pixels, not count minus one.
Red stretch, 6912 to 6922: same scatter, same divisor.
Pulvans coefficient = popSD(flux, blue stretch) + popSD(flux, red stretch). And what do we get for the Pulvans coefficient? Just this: 0.49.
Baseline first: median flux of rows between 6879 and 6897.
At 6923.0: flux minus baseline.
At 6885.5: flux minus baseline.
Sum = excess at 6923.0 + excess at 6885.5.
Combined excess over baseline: -0.30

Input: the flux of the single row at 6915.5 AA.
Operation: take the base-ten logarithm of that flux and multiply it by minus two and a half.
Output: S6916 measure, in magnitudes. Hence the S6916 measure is -3.00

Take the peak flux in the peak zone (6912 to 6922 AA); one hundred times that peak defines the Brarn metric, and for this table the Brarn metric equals 1580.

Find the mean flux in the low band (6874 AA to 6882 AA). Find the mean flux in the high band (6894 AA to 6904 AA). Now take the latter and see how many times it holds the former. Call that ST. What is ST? 1.01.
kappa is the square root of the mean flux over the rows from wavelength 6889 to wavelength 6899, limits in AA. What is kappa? 4.03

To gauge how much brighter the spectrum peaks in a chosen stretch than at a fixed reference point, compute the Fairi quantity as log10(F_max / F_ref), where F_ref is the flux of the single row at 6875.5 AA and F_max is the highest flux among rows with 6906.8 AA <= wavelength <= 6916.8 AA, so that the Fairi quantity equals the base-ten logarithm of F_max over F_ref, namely 0.016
